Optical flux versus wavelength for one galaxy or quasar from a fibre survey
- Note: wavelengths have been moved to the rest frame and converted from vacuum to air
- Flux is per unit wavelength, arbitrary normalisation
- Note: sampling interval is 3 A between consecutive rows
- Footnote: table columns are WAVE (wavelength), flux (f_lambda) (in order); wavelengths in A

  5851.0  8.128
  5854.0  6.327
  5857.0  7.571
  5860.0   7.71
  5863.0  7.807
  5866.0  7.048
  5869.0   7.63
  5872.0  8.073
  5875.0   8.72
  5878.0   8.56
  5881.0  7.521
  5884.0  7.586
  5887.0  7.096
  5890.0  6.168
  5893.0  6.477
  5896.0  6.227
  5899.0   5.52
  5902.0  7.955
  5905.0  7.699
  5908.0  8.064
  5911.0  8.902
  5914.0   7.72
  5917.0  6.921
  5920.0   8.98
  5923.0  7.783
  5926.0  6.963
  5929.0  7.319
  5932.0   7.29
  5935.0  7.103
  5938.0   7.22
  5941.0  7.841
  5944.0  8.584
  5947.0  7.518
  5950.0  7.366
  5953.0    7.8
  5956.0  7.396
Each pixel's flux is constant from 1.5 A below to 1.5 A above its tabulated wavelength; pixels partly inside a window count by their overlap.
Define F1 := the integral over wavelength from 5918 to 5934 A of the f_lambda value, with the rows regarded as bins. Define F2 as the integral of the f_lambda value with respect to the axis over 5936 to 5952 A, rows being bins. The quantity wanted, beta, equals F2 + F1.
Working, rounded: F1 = 122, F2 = 123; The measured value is 245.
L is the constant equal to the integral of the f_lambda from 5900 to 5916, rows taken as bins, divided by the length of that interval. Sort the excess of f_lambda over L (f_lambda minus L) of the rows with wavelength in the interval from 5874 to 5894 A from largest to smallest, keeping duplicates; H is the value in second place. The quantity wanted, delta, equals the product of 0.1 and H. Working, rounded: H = 0.6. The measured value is 0.06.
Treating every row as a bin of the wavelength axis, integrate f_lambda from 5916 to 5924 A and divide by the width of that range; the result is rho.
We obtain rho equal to 8.0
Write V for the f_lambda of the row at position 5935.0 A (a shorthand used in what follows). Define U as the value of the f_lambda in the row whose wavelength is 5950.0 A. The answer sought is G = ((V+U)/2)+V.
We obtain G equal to 14.3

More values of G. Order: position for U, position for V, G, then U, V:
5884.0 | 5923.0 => 15.5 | 7.586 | 7.783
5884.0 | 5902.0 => 15.7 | 7.586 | 7.955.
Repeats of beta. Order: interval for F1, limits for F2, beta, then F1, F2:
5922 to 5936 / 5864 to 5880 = 230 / 102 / 128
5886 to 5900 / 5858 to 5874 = 211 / 88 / 123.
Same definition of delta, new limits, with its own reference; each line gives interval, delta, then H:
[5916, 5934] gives -0.02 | -0.2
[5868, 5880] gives 0.06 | 0.6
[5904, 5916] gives 0.01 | 0.1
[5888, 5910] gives 0.00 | 0.0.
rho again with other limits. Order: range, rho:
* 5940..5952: 7.8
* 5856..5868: 7.5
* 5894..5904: 6.6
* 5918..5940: 7.5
